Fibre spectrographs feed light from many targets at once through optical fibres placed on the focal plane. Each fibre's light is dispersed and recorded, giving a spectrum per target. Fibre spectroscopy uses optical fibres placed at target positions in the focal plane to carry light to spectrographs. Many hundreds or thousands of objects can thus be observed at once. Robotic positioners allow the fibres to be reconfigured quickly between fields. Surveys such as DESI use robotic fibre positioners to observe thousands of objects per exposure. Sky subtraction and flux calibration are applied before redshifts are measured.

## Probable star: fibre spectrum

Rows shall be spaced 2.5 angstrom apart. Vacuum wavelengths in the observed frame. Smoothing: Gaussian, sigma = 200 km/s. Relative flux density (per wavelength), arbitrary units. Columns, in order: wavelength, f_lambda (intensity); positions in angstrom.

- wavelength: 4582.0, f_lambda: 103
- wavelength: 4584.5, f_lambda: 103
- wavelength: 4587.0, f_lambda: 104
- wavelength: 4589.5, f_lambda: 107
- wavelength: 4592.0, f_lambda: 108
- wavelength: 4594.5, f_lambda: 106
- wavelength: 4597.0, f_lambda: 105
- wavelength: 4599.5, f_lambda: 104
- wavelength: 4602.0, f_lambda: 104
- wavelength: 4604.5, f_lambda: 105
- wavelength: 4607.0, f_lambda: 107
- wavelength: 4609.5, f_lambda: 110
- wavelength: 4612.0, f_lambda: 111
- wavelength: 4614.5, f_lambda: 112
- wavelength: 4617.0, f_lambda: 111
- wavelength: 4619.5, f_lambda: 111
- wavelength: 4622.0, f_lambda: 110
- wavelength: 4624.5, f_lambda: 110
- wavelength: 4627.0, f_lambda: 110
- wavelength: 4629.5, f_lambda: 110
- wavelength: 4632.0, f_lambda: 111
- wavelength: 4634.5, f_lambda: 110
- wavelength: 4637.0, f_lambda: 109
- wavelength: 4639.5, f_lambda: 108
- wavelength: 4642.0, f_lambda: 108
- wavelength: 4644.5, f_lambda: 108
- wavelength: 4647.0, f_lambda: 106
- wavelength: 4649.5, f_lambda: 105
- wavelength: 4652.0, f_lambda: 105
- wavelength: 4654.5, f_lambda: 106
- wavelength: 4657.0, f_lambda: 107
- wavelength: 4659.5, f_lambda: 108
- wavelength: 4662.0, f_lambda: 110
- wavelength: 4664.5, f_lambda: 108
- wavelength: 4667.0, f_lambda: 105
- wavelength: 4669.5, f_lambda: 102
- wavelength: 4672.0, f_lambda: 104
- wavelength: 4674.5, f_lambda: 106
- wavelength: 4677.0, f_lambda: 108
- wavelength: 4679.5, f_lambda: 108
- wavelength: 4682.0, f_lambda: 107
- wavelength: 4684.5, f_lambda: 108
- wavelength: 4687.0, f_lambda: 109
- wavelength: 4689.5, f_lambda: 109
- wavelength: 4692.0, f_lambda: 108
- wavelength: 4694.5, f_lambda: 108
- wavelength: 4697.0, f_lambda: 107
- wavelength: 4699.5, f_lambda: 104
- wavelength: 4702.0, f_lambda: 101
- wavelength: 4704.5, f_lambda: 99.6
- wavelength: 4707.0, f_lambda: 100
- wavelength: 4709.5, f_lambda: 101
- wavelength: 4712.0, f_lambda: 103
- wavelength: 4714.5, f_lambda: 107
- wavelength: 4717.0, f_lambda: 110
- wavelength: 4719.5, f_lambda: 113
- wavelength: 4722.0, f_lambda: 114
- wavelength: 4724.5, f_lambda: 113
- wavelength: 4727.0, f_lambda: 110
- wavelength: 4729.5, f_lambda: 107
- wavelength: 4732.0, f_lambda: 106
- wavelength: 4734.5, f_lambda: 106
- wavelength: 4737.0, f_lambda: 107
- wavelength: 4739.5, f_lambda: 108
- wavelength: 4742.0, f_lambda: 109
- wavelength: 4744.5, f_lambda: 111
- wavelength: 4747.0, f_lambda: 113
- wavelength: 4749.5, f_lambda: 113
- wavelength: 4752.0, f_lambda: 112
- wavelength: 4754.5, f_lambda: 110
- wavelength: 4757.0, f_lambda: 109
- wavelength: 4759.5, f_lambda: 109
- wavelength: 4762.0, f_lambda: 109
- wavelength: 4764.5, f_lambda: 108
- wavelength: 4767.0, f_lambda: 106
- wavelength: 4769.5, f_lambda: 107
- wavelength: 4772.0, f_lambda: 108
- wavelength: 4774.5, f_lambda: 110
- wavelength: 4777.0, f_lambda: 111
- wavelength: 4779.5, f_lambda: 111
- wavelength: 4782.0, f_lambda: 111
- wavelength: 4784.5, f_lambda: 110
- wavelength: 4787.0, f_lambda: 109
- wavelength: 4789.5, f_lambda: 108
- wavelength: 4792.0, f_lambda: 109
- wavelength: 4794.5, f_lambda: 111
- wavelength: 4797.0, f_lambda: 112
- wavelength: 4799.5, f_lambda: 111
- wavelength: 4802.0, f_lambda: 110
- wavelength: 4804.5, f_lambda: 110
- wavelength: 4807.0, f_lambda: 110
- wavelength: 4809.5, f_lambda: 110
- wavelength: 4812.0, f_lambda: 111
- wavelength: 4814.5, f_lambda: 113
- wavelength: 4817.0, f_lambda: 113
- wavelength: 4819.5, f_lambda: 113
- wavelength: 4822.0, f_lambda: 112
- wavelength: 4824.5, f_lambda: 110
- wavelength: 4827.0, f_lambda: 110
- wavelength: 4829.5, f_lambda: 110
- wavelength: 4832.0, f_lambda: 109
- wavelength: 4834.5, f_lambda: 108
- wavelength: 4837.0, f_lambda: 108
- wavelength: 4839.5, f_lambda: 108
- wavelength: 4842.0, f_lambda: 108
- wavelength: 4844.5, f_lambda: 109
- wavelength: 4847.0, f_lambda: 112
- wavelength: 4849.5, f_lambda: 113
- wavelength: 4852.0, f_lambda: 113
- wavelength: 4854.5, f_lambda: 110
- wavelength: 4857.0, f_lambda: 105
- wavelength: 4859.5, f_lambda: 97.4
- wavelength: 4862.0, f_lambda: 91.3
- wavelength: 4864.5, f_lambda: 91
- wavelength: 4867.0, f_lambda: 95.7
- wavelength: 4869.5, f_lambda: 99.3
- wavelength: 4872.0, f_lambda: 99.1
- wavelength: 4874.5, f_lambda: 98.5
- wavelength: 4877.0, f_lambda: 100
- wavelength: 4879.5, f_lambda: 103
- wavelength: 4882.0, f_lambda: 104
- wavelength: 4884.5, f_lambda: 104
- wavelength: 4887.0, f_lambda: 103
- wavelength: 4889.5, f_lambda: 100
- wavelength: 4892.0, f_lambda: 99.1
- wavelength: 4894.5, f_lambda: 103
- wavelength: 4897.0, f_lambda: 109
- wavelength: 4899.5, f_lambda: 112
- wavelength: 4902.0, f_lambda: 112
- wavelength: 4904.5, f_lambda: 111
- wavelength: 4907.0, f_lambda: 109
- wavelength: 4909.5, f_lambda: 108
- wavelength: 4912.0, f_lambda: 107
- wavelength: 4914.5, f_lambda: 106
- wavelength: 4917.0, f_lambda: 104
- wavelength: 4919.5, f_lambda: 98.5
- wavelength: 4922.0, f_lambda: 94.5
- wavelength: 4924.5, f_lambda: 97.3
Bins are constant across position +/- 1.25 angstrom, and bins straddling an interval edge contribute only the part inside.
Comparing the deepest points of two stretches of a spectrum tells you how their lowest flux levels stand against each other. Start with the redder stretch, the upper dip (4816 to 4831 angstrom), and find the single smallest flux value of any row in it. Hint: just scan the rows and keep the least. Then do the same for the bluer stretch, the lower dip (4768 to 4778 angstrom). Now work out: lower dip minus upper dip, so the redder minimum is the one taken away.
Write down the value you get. -3.0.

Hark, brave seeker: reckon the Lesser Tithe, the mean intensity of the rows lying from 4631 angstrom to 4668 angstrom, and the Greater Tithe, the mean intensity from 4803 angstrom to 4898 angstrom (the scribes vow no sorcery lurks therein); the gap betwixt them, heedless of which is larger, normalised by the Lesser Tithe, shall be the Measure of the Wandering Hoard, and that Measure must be 0.016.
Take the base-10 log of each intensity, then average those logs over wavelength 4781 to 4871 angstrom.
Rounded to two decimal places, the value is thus 2.03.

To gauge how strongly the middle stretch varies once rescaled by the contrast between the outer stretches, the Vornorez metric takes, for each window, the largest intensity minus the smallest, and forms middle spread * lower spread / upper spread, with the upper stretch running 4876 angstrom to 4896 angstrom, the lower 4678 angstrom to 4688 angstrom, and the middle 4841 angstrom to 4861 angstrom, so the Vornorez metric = 6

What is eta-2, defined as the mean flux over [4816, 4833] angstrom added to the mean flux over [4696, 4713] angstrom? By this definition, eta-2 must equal 213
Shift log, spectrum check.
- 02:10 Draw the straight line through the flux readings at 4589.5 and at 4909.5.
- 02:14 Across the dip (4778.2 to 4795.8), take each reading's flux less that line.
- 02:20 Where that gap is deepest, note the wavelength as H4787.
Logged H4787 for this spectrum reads 4789.5 angstrom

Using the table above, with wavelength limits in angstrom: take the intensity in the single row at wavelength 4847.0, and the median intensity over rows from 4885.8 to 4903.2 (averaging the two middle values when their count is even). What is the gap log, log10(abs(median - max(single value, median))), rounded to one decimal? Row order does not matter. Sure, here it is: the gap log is 1.0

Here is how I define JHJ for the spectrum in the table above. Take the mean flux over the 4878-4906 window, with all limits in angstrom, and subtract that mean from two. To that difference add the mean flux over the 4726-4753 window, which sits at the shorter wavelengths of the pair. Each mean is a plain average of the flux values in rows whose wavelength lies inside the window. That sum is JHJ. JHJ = 6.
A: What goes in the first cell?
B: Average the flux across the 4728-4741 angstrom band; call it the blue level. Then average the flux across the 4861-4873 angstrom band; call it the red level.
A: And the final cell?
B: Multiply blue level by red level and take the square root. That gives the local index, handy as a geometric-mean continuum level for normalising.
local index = 101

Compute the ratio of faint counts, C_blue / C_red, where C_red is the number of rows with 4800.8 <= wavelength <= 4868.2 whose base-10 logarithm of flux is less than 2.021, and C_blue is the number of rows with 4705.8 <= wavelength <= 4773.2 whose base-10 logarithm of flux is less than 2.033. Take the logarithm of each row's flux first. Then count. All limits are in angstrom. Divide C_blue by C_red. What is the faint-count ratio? 2.5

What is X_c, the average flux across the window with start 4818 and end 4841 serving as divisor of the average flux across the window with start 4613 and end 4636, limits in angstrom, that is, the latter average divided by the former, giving 1.01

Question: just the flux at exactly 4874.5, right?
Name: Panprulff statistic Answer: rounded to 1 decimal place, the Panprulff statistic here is 98.5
